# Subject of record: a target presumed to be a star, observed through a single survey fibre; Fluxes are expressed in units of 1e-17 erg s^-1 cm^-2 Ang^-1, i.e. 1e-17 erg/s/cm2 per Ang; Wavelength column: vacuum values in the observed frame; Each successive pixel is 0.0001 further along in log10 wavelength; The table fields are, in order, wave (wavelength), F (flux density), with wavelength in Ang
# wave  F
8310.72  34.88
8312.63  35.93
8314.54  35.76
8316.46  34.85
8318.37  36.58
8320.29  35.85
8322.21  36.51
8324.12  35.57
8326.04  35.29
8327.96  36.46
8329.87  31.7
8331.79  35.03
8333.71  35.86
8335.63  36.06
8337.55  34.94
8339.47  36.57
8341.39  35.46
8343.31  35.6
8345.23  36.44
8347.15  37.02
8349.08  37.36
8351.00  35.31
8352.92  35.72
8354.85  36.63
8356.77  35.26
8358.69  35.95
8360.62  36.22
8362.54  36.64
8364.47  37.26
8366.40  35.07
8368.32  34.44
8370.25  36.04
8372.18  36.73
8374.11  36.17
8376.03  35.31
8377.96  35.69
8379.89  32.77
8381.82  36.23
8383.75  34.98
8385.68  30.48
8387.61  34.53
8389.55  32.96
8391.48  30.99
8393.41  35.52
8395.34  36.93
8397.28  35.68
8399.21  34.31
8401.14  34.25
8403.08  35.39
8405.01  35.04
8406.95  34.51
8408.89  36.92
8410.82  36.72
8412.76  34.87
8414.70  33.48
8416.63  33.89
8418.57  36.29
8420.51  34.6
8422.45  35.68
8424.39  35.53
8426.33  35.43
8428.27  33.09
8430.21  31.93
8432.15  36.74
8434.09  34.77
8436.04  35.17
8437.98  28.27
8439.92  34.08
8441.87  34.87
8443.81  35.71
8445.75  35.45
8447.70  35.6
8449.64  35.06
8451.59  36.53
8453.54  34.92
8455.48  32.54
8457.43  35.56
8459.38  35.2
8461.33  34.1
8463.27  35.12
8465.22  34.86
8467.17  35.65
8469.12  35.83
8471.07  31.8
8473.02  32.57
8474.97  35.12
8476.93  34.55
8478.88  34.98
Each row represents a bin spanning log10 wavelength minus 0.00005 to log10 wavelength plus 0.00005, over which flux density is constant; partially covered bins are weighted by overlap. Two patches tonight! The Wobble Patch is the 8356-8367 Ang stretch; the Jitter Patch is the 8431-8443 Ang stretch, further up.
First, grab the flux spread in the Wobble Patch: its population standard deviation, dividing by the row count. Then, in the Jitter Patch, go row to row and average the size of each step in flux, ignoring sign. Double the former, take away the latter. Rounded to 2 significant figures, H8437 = -1.7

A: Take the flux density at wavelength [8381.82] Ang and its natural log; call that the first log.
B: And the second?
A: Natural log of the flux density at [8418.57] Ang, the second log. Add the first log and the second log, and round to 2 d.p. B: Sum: 7.18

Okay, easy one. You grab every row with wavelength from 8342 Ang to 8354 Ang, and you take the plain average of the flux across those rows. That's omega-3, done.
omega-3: 36.2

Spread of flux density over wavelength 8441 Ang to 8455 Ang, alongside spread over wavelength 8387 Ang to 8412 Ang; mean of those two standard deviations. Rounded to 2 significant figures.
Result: 1.1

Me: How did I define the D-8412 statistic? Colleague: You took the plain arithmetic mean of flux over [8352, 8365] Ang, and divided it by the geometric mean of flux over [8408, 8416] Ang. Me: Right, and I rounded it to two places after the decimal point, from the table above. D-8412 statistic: 1.02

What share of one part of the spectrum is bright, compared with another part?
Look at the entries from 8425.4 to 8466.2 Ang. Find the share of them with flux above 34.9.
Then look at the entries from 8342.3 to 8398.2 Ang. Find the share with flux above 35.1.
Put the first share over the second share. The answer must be 0.79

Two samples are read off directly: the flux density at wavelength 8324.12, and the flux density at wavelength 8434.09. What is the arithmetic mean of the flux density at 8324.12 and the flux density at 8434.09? 35.2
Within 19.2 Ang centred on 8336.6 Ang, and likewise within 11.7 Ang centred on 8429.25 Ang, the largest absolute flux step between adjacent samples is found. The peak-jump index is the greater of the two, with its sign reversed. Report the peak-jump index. -4.8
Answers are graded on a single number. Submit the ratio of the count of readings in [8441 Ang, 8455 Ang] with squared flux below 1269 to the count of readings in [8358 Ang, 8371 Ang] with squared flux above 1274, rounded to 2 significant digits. 1.0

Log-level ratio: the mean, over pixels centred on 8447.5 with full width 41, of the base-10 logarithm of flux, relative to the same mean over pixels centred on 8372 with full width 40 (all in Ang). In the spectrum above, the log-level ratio 0.996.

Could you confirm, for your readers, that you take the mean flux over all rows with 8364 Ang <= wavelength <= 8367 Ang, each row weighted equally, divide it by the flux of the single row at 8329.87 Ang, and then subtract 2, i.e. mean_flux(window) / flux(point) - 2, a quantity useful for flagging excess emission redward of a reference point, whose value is -0.86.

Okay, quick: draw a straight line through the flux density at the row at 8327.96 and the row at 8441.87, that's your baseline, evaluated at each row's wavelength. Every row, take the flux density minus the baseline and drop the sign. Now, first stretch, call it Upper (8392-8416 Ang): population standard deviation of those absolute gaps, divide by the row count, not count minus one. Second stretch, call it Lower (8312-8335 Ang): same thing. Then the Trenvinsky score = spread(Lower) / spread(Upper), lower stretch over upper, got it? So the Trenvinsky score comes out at 2.0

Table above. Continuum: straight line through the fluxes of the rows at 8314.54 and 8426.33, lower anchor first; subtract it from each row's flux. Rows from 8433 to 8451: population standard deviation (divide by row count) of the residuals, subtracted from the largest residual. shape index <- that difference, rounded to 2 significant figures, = -1.9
